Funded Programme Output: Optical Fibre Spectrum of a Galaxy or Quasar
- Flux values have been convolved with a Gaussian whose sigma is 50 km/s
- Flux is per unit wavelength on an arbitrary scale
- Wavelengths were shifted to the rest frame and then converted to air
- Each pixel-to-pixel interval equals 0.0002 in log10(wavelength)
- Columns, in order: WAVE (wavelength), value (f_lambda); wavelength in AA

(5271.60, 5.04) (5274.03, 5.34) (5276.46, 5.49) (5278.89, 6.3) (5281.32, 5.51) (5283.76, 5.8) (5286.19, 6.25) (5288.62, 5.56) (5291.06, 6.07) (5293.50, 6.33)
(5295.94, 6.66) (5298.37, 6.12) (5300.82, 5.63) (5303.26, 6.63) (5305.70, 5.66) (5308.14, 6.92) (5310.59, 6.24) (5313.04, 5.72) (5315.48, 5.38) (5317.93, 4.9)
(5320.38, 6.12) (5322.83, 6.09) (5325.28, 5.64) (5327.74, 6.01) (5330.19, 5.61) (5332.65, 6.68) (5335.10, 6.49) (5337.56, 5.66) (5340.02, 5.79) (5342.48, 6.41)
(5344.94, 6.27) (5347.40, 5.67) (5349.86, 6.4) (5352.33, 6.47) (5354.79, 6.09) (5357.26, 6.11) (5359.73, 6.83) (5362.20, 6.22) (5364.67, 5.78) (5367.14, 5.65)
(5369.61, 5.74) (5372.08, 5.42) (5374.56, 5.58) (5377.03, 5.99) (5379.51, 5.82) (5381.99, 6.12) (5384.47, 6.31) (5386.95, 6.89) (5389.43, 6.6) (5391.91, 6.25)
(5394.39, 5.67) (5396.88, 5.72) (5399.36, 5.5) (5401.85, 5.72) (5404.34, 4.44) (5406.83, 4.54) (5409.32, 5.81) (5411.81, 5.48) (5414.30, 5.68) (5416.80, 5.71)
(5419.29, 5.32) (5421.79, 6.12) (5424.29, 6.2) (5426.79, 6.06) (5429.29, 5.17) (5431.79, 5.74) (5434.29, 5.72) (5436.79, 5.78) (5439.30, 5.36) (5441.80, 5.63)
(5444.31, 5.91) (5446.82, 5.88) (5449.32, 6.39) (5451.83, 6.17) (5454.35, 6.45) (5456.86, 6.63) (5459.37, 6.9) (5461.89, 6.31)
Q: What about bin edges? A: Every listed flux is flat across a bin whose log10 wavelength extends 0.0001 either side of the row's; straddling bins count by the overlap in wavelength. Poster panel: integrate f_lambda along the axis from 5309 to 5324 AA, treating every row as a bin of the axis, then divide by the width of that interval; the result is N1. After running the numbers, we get 5.77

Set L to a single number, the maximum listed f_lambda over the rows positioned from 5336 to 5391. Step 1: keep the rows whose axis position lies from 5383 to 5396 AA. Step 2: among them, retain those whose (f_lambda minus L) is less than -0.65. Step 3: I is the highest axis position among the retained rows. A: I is 5394.39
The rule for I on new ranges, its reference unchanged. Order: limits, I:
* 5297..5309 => 5305.70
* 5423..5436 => 5434.29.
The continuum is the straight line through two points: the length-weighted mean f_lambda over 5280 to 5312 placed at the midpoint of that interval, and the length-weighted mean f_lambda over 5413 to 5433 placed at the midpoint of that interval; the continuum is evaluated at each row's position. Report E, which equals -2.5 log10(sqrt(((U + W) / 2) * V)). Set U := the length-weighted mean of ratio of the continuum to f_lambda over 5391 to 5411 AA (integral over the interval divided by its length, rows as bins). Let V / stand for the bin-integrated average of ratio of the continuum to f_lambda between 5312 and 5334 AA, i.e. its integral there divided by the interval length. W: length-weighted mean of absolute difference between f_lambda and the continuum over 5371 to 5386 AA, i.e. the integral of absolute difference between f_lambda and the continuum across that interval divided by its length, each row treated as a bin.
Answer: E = 0.18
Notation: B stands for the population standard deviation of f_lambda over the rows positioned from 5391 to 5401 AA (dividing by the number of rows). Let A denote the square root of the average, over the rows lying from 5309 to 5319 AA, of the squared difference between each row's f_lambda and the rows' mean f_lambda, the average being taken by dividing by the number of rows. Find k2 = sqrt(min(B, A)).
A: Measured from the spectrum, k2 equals 0.53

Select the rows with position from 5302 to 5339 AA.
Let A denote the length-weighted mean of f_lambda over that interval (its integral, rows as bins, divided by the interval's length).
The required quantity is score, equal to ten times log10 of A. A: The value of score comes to 7.77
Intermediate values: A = 5.98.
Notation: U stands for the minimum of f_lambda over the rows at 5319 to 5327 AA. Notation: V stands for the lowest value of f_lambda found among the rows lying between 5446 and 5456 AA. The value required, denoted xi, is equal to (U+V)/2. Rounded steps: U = 5.64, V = 5.88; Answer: 5.76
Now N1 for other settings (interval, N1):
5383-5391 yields 6.57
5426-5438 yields 5.68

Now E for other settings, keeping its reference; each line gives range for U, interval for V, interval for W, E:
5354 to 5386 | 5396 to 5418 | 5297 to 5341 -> 0.15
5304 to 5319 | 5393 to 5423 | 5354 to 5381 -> 0.19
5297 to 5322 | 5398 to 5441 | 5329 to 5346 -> 0.16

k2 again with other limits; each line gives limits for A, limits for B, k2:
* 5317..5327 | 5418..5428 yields 0.59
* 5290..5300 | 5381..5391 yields 0.48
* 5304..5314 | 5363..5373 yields 0.37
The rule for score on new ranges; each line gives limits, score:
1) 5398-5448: 7.47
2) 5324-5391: 7.84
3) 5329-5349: 7.84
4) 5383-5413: 7.59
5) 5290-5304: 7.94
